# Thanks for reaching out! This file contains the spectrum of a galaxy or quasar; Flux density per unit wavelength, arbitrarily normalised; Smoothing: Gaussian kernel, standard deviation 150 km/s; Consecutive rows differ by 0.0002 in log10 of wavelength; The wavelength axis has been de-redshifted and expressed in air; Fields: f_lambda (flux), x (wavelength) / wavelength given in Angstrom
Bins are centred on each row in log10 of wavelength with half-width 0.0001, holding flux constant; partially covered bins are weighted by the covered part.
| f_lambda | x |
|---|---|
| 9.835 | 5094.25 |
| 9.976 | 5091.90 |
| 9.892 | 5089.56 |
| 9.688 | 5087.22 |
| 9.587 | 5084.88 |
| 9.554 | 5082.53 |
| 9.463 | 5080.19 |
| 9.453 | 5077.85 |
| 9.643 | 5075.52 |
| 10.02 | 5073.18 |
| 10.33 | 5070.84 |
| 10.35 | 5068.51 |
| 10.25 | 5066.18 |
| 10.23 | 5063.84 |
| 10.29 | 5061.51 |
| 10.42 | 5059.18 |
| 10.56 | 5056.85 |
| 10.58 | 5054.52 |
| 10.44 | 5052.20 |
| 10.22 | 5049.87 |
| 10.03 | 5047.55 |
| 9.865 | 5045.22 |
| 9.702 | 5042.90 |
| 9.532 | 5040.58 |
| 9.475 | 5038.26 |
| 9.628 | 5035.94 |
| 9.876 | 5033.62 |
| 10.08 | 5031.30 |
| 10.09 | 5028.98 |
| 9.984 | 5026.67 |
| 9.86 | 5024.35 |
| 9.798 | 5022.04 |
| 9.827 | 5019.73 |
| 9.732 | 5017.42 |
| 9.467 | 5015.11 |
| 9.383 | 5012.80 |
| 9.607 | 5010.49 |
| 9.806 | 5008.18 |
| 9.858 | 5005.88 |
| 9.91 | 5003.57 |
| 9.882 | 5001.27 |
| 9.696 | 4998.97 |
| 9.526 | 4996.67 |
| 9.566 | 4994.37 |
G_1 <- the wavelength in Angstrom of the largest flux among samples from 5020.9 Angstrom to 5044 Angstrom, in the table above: 5028.98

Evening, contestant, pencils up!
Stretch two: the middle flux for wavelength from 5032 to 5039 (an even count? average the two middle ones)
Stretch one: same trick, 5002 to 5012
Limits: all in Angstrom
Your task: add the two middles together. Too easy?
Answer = 19.5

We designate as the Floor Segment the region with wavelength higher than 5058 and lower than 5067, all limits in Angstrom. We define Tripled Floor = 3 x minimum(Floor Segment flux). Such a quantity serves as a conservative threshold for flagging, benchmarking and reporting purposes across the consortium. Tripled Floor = 30.7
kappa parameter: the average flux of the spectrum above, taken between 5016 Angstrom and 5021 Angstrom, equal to 9.8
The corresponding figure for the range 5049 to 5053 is 10.3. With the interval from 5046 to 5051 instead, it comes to 10.1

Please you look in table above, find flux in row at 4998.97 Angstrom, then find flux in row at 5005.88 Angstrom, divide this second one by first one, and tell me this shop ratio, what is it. 1.02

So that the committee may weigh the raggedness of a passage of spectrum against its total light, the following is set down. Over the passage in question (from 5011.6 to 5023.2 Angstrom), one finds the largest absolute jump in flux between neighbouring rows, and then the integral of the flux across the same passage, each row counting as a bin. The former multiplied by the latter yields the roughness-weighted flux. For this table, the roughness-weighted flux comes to 30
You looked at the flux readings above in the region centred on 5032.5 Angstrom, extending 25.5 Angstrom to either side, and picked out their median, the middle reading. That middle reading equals 9.8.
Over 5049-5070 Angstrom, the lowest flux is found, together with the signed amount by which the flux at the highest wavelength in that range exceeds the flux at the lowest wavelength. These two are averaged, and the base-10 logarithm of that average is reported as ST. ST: 0.714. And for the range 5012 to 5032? 0.702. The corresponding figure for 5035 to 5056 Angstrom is 0.717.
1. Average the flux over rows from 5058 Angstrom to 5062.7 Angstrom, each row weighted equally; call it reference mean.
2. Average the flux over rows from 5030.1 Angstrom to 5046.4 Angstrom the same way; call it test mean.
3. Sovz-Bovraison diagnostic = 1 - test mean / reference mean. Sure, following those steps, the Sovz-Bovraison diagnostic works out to 0.060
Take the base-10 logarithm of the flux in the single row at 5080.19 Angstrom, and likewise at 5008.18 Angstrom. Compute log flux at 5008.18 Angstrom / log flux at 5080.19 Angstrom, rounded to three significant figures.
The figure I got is 1.02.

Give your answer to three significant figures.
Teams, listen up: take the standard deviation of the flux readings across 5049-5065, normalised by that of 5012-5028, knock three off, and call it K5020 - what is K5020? -2.32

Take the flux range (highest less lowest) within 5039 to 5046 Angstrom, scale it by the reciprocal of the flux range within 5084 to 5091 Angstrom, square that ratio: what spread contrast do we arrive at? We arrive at 1.2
